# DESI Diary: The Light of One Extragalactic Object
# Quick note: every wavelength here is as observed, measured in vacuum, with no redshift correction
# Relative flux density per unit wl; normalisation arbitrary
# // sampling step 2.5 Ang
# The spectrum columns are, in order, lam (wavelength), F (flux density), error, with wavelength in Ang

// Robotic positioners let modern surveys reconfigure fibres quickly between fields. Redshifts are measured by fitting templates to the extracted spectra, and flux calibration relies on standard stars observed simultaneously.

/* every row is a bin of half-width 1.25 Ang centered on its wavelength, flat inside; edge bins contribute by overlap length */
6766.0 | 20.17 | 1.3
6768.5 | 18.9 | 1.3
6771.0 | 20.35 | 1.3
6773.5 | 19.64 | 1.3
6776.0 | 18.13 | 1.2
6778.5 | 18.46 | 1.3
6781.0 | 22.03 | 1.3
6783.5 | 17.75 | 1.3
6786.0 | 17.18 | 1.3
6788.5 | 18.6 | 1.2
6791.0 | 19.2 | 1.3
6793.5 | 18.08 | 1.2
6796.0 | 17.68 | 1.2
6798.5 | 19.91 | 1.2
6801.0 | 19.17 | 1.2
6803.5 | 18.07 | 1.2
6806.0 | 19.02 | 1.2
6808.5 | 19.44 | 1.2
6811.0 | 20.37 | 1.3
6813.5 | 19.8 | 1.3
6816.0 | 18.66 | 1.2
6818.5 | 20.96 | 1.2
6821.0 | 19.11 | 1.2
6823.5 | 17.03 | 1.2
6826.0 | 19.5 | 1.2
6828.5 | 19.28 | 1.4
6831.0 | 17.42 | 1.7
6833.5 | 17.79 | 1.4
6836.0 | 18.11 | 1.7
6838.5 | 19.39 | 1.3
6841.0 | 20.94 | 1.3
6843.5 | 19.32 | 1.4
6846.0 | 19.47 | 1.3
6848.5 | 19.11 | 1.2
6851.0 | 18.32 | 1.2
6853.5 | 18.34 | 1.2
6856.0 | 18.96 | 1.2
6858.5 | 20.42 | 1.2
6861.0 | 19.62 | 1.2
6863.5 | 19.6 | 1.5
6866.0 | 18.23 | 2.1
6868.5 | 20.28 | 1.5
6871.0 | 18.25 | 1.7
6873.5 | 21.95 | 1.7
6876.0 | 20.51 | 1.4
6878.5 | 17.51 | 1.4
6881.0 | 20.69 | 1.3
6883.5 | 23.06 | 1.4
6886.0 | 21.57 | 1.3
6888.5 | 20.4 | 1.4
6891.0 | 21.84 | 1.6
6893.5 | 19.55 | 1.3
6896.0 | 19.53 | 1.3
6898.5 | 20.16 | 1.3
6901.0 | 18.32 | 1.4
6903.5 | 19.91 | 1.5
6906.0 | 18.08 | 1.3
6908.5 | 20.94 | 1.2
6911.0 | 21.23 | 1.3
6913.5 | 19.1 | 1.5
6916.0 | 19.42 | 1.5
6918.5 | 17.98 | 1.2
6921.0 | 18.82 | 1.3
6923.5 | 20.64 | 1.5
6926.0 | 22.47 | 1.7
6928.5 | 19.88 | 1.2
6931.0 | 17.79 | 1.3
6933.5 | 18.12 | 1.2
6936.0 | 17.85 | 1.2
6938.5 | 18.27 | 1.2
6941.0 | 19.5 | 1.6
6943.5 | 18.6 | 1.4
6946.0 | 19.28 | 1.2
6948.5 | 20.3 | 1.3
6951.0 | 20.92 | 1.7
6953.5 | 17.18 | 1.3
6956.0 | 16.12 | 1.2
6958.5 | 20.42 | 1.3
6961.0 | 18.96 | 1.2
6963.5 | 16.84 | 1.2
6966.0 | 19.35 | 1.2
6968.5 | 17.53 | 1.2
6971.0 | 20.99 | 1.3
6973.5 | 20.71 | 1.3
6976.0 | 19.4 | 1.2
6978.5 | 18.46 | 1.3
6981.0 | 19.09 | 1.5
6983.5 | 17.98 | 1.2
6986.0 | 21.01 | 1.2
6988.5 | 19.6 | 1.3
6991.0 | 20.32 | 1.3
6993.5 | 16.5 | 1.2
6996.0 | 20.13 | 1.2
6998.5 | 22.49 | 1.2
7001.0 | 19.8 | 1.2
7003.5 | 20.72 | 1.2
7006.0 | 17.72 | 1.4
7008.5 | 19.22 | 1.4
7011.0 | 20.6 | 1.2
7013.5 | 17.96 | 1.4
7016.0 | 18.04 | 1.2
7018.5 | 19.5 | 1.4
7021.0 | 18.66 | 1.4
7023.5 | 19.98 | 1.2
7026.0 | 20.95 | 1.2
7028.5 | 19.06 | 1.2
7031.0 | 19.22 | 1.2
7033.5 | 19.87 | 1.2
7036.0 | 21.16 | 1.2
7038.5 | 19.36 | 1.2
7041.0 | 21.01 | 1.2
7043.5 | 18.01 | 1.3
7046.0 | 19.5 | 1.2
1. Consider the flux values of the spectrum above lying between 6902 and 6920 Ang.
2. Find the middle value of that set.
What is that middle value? 19.42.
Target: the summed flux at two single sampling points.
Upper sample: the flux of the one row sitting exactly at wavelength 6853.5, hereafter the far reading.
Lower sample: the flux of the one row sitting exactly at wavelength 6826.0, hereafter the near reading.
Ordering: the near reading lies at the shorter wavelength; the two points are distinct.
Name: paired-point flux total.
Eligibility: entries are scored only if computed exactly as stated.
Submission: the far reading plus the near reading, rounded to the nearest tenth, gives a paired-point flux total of 37.8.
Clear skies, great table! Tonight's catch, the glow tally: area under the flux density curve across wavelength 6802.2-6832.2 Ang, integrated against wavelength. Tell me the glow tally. 572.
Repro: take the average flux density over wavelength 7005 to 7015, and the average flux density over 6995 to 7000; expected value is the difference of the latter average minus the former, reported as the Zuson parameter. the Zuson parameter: 2.4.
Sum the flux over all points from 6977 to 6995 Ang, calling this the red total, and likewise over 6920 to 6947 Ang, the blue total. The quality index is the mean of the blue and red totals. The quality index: 172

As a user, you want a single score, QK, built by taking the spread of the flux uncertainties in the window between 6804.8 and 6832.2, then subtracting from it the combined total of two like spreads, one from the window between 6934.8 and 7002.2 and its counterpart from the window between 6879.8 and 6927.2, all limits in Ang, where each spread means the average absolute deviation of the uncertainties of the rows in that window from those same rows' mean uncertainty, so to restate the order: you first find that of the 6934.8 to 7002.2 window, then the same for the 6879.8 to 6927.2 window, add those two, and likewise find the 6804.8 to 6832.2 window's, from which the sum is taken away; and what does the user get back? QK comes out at -0.096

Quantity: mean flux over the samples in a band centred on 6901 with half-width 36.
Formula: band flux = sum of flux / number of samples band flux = 19.8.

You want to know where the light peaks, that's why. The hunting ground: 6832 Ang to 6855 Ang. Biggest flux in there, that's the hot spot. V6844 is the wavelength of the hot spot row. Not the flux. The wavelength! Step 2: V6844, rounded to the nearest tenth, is 6841.0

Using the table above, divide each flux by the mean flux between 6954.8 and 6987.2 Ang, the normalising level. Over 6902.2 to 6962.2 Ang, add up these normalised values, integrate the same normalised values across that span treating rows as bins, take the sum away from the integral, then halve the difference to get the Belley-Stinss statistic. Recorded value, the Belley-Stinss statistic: 18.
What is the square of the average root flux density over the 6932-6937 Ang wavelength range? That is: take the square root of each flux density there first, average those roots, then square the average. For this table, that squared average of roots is 18.0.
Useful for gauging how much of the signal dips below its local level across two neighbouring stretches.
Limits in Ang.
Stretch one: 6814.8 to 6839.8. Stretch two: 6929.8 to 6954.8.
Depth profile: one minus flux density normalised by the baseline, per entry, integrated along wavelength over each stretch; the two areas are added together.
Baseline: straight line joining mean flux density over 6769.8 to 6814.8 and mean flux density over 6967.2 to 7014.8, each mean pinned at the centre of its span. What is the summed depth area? 1.3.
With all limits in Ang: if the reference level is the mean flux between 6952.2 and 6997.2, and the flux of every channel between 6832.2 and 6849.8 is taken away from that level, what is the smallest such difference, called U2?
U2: -2.0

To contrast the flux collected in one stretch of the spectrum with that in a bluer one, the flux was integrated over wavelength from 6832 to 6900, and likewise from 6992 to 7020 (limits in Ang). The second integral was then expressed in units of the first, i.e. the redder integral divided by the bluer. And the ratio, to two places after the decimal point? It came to 0.40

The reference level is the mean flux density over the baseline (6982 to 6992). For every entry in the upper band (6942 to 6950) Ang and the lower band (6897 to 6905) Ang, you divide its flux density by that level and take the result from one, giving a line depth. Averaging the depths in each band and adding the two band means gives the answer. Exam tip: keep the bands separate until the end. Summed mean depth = 0.03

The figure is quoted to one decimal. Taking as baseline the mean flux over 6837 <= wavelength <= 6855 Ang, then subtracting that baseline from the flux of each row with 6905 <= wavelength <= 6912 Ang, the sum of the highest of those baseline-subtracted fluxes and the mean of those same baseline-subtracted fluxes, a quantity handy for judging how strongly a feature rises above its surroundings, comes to 2.8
